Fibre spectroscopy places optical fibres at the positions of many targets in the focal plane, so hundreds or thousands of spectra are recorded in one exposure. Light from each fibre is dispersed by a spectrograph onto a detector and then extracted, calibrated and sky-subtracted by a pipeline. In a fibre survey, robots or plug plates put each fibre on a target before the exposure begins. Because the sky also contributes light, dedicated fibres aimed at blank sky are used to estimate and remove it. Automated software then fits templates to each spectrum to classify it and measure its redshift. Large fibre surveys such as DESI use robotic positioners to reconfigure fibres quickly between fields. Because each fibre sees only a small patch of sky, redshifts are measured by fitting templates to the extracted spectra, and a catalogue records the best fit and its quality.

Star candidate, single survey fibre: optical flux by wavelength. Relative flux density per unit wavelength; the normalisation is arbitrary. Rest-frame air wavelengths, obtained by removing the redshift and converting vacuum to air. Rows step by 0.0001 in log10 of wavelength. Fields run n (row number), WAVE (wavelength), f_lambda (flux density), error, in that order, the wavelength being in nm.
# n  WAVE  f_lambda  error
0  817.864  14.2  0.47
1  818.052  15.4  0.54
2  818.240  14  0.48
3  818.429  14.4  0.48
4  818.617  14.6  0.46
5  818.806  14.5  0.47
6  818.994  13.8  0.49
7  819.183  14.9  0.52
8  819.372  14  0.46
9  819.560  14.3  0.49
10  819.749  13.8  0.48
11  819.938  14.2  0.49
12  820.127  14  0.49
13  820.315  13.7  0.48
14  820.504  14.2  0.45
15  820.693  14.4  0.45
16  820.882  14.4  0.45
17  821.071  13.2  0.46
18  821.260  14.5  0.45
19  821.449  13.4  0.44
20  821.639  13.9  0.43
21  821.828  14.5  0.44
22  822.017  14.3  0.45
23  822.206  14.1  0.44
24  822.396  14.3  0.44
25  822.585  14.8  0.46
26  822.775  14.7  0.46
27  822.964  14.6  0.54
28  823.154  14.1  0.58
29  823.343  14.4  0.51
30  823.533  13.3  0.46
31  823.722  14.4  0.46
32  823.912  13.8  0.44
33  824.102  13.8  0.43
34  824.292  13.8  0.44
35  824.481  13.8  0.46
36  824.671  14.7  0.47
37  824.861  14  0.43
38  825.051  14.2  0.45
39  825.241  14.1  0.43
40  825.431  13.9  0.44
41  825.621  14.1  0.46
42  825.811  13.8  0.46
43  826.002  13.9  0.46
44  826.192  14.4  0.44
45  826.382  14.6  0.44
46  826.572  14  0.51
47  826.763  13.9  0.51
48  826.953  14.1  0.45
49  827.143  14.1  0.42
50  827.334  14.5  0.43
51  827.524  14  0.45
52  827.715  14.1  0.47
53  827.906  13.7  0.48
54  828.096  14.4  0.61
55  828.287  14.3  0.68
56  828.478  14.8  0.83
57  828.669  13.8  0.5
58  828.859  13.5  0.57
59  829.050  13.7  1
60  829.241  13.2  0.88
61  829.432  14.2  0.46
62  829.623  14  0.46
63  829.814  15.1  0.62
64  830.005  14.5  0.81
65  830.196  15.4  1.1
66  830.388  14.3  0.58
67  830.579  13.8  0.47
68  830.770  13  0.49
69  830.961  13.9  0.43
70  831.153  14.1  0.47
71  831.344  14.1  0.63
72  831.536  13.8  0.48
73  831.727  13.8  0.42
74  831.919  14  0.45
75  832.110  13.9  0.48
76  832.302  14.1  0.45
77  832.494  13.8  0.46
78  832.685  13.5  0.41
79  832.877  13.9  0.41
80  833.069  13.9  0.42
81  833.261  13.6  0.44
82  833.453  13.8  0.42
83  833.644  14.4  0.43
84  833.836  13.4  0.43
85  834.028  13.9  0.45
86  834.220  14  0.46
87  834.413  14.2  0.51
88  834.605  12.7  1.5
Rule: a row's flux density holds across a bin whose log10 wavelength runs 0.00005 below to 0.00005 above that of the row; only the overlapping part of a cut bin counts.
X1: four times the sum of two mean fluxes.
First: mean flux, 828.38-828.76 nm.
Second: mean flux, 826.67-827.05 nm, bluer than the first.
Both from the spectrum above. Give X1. 113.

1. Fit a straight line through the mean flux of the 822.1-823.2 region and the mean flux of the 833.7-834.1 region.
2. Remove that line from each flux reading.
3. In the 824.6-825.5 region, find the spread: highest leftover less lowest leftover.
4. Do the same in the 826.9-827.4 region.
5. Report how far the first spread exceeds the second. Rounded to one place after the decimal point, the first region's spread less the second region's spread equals 0.3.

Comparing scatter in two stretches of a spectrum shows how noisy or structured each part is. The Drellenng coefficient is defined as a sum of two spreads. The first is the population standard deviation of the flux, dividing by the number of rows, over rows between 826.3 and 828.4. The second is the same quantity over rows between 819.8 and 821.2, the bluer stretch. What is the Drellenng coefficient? 0.66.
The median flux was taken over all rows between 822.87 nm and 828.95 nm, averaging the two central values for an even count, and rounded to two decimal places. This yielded 14.10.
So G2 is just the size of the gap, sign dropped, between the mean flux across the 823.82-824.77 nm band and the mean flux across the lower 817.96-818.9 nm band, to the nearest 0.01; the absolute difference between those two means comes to 0.60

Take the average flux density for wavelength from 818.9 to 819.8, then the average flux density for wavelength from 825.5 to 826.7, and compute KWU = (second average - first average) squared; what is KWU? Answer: 0.00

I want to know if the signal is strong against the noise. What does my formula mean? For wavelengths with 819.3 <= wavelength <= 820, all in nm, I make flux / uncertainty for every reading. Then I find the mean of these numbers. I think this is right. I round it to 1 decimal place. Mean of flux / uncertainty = 29.3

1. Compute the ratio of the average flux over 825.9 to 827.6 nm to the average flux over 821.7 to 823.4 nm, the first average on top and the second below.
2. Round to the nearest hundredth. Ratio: 0.98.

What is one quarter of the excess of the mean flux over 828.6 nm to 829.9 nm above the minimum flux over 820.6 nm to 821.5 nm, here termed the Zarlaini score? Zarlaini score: 0.182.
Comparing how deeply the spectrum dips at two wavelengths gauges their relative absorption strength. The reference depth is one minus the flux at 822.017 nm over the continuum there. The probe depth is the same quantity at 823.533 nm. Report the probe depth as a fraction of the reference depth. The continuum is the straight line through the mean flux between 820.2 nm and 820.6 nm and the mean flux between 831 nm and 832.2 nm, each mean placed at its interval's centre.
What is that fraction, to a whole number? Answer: -2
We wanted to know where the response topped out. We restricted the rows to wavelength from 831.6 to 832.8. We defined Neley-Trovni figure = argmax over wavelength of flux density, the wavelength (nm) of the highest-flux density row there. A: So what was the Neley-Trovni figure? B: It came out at 832.302 nm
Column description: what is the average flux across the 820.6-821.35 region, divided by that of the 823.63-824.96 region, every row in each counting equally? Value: 1.006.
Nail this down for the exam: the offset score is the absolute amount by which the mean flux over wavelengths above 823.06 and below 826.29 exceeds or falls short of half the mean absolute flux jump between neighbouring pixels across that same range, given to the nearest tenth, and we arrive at 13.8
